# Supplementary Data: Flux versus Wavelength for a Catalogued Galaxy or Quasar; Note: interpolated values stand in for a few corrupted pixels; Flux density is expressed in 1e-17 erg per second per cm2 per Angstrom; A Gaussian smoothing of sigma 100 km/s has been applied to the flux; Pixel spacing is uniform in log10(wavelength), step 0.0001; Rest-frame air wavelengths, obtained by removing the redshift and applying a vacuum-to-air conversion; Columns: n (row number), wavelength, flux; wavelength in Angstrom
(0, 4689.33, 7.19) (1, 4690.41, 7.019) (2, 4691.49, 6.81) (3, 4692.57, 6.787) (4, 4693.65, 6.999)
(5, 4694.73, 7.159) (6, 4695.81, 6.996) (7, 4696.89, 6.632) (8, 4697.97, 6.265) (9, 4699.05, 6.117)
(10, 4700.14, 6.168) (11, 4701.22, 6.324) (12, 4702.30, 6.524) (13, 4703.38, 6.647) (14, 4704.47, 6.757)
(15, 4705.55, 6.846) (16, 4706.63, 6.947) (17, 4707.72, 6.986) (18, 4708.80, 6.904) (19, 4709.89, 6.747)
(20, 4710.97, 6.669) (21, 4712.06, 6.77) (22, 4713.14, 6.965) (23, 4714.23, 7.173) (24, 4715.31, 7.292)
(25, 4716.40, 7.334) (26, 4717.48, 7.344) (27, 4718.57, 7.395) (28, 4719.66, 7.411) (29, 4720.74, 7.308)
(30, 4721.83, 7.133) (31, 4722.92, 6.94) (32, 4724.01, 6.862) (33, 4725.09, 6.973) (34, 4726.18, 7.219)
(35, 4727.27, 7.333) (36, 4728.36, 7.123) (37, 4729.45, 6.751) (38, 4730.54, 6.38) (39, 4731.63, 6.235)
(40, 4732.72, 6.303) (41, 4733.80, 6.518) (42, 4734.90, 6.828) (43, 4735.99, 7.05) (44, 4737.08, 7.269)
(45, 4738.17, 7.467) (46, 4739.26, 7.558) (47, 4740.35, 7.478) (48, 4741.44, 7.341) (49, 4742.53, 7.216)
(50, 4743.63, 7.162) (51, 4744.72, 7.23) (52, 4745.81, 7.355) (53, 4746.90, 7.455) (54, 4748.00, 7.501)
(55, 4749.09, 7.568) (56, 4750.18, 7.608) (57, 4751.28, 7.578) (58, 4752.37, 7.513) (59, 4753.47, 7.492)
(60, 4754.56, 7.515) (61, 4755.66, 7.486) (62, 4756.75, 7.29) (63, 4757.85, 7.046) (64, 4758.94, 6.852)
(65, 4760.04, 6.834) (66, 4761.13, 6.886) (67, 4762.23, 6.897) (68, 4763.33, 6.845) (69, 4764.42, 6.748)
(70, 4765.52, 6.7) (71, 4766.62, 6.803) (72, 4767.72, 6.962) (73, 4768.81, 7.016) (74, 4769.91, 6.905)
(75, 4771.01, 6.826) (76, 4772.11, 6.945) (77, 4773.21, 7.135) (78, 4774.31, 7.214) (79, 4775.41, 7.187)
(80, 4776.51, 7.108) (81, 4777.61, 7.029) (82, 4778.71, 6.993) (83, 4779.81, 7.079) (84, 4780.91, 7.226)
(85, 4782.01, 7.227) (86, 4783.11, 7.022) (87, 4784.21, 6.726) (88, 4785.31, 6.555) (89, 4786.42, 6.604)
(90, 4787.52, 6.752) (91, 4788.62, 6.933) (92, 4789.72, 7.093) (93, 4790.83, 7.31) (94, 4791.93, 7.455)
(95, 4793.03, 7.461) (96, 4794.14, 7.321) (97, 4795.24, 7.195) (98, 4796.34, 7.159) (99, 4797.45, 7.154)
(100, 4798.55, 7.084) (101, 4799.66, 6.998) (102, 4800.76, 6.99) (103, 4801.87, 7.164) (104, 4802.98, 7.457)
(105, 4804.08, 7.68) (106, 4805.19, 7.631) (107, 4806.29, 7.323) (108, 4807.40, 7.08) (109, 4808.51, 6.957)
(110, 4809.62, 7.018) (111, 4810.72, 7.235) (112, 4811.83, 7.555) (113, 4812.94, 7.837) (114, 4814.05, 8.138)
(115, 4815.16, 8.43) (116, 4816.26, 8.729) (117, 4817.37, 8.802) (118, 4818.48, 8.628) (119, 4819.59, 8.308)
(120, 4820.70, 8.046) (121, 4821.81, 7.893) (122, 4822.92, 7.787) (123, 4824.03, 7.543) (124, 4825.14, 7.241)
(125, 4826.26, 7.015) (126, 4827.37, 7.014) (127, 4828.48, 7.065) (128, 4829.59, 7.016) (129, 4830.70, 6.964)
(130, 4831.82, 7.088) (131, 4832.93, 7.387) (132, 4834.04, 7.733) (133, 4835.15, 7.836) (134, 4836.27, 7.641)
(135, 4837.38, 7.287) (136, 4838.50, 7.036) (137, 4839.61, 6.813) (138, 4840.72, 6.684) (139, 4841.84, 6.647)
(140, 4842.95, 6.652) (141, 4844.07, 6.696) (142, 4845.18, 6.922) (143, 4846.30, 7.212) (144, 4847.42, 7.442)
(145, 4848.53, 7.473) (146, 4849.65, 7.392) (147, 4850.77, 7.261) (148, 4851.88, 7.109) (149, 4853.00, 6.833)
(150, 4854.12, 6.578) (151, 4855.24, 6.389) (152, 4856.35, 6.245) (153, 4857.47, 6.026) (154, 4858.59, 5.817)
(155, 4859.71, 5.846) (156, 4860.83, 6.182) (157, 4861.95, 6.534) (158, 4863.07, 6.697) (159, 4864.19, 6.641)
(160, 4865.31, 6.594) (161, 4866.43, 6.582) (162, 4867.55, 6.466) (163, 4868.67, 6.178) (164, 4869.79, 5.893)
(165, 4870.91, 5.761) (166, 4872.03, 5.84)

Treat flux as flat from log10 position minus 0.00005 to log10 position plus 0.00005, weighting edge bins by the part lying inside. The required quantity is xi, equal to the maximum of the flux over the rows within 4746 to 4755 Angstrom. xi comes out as 7.608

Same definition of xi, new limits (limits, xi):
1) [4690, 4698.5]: 7.159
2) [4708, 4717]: 7.334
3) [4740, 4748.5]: 7.501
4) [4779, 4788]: 7.227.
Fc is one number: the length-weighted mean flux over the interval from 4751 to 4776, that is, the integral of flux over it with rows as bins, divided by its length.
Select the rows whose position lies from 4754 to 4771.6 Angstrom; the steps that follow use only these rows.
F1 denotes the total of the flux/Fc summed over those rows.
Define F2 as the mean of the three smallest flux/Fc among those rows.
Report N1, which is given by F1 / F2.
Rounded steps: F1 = 15.8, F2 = 0.96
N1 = 16.53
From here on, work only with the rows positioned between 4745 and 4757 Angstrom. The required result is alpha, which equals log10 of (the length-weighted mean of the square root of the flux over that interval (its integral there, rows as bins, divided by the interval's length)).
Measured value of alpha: 0.437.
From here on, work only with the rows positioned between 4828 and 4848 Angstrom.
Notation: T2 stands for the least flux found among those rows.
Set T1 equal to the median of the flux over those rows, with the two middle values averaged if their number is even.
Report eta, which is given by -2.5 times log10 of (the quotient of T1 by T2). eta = -0.064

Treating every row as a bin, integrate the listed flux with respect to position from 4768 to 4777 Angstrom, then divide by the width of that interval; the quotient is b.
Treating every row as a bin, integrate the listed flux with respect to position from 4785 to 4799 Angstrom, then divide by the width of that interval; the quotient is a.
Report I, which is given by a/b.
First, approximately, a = 7.09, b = 7.04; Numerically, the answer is 1.01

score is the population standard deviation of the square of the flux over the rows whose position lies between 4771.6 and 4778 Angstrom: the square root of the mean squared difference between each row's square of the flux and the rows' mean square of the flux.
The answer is 1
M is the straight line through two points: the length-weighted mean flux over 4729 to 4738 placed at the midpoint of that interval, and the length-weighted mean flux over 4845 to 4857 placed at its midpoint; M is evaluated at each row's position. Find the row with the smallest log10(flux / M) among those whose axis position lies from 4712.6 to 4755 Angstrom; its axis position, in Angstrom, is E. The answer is 4731.63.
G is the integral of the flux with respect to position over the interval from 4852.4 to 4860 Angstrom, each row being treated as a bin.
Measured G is 48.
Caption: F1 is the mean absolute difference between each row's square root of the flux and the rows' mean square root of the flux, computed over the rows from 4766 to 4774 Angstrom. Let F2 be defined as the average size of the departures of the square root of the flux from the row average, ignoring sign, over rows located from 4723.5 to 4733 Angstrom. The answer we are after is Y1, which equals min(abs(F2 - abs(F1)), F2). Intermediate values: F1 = 0.016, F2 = 0.07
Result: 0.049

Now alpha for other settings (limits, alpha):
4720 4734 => 0.419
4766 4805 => 0.425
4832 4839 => 0.437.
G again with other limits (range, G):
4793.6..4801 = 53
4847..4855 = 57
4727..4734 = 47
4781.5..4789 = 51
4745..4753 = 60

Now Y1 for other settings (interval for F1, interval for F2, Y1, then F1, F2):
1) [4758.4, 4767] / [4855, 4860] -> 0.031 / 0.010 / 0.04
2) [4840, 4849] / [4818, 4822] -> 0.014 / 0.058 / 0.04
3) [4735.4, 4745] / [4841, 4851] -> 0.033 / 0.025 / 0.06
